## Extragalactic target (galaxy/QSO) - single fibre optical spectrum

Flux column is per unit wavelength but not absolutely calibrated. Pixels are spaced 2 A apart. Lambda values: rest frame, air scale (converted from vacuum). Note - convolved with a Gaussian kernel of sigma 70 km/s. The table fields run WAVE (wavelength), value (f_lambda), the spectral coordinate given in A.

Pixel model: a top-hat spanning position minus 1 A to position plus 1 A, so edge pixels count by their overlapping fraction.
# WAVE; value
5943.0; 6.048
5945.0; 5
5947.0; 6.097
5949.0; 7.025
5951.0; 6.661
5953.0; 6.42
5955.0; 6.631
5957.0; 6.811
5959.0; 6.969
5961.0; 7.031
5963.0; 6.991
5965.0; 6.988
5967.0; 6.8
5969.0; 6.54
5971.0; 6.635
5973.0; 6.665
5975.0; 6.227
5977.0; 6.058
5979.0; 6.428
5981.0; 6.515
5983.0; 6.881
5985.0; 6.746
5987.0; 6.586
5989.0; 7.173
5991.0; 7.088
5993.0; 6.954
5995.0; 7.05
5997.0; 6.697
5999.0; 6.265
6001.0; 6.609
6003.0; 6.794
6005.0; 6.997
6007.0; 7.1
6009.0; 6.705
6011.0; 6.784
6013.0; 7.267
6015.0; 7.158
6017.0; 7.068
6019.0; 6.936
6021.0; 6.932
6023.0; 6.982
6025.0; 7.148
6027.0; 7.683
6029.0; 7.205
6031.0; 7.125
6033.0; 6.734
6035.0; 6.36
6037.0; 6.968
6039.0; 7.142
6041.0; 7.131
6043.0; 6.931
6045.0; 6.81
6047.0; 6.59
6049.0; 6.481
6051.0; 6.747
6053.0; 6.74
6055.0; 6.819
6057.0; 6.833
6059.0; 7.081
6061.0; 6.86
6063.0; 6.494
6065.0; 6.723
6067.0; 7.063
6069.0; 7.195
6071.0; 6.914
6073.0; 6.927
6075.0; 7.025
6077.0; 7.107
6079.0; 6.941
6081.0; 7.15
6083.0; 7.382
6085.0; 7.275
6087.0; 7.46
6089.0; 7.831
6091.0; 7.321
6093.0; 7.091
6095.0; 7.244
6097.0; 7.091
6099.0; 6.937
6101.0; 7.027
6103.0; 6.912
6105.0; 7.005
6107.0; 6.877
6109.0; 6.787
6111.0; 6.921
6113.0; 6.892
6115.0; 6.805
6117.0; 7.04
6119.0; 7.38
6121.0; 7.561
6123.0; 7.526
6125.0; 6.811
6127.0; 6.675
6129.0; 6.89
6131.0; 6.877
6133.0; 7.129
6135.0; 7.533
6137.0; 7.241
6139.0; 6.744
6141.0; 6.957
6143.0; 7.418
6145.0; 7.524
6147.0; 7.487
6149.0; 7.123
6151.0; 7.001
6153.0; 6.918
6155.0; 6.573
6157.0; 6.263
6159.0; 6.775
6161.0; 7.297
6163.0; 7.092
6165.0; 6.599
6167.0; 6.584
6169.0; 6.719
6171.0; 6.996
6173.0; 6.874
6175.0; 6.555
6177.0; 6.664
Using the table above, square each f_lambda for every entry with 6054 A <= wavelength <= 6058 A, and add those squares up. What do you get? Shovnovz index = 93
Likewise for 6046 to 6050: 85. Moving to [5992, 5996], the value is 98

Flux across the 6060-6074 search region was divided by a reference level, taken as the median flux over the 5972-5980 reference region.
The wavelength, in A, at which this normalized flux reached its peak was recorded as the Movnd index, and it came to 6069.0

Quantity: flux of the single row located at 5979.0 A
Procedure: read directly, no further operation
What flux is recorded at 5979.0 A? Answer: 6.428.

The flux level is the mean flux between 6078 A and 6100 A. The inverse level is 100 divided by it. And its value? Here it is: 13.80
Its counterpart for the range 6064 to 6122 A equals 14.09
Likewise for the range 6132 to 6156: 14.01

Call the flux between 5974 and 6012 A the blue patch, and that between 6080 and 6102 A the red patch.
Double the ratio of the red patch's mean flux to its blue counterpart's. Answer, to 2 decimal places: 2.16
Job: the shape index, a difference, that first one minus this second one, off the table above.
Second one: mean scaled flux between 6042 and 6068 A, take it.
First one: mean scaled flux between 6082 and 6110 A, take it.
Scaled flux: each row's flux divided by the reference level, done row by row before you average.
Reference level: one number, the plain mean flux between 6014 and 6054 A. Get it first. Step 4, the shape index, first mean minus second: 0.05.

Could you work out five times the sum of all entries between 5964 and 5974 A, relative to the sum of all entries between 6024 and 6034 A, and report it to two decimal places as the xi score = 4.68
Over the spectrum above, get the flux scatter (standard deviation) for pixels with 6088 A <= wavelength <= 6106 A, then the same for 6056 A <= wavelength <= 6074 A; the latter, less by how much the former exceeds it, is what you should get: 0.13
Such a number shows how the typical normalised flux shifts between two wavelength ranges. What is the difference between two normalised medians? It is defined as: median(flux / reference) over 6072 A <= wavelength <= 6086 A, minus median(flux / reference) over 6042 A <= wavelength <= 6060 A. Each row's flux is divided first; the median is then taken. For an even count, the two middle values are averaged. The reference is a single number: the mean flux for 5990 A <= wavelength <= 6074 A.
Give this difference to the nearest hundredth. 0.04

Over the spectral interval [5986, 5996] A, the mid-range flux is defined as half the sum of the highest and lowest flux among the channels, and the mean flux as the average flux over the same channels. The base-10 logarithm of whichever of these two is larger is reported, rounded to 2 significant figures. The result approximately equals 0.84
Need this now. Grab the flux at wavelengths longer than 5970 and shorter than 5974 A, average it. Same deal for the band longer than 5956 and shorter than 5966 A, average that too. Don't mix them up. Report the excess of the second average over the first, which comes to 0.3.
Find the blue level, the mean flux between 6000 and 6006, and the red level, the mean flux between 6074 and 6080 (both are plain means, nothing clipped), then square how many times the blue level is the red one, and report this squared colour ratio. 0.94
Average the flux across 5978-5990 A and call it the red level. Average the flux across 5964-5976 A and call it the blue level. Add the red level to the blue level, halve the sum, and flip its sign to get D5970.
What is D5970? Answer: -6.68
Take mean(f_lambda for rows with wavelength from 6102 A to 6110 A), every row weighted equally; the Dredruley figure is 6.90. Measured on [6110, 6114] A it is 6.91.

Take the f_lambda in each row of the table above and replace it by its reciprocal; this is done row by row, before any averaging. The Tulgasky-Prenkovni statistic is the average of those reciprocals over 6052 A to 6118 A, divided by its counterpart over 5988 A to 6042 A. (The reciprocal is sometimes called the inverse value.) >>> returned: 0.99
